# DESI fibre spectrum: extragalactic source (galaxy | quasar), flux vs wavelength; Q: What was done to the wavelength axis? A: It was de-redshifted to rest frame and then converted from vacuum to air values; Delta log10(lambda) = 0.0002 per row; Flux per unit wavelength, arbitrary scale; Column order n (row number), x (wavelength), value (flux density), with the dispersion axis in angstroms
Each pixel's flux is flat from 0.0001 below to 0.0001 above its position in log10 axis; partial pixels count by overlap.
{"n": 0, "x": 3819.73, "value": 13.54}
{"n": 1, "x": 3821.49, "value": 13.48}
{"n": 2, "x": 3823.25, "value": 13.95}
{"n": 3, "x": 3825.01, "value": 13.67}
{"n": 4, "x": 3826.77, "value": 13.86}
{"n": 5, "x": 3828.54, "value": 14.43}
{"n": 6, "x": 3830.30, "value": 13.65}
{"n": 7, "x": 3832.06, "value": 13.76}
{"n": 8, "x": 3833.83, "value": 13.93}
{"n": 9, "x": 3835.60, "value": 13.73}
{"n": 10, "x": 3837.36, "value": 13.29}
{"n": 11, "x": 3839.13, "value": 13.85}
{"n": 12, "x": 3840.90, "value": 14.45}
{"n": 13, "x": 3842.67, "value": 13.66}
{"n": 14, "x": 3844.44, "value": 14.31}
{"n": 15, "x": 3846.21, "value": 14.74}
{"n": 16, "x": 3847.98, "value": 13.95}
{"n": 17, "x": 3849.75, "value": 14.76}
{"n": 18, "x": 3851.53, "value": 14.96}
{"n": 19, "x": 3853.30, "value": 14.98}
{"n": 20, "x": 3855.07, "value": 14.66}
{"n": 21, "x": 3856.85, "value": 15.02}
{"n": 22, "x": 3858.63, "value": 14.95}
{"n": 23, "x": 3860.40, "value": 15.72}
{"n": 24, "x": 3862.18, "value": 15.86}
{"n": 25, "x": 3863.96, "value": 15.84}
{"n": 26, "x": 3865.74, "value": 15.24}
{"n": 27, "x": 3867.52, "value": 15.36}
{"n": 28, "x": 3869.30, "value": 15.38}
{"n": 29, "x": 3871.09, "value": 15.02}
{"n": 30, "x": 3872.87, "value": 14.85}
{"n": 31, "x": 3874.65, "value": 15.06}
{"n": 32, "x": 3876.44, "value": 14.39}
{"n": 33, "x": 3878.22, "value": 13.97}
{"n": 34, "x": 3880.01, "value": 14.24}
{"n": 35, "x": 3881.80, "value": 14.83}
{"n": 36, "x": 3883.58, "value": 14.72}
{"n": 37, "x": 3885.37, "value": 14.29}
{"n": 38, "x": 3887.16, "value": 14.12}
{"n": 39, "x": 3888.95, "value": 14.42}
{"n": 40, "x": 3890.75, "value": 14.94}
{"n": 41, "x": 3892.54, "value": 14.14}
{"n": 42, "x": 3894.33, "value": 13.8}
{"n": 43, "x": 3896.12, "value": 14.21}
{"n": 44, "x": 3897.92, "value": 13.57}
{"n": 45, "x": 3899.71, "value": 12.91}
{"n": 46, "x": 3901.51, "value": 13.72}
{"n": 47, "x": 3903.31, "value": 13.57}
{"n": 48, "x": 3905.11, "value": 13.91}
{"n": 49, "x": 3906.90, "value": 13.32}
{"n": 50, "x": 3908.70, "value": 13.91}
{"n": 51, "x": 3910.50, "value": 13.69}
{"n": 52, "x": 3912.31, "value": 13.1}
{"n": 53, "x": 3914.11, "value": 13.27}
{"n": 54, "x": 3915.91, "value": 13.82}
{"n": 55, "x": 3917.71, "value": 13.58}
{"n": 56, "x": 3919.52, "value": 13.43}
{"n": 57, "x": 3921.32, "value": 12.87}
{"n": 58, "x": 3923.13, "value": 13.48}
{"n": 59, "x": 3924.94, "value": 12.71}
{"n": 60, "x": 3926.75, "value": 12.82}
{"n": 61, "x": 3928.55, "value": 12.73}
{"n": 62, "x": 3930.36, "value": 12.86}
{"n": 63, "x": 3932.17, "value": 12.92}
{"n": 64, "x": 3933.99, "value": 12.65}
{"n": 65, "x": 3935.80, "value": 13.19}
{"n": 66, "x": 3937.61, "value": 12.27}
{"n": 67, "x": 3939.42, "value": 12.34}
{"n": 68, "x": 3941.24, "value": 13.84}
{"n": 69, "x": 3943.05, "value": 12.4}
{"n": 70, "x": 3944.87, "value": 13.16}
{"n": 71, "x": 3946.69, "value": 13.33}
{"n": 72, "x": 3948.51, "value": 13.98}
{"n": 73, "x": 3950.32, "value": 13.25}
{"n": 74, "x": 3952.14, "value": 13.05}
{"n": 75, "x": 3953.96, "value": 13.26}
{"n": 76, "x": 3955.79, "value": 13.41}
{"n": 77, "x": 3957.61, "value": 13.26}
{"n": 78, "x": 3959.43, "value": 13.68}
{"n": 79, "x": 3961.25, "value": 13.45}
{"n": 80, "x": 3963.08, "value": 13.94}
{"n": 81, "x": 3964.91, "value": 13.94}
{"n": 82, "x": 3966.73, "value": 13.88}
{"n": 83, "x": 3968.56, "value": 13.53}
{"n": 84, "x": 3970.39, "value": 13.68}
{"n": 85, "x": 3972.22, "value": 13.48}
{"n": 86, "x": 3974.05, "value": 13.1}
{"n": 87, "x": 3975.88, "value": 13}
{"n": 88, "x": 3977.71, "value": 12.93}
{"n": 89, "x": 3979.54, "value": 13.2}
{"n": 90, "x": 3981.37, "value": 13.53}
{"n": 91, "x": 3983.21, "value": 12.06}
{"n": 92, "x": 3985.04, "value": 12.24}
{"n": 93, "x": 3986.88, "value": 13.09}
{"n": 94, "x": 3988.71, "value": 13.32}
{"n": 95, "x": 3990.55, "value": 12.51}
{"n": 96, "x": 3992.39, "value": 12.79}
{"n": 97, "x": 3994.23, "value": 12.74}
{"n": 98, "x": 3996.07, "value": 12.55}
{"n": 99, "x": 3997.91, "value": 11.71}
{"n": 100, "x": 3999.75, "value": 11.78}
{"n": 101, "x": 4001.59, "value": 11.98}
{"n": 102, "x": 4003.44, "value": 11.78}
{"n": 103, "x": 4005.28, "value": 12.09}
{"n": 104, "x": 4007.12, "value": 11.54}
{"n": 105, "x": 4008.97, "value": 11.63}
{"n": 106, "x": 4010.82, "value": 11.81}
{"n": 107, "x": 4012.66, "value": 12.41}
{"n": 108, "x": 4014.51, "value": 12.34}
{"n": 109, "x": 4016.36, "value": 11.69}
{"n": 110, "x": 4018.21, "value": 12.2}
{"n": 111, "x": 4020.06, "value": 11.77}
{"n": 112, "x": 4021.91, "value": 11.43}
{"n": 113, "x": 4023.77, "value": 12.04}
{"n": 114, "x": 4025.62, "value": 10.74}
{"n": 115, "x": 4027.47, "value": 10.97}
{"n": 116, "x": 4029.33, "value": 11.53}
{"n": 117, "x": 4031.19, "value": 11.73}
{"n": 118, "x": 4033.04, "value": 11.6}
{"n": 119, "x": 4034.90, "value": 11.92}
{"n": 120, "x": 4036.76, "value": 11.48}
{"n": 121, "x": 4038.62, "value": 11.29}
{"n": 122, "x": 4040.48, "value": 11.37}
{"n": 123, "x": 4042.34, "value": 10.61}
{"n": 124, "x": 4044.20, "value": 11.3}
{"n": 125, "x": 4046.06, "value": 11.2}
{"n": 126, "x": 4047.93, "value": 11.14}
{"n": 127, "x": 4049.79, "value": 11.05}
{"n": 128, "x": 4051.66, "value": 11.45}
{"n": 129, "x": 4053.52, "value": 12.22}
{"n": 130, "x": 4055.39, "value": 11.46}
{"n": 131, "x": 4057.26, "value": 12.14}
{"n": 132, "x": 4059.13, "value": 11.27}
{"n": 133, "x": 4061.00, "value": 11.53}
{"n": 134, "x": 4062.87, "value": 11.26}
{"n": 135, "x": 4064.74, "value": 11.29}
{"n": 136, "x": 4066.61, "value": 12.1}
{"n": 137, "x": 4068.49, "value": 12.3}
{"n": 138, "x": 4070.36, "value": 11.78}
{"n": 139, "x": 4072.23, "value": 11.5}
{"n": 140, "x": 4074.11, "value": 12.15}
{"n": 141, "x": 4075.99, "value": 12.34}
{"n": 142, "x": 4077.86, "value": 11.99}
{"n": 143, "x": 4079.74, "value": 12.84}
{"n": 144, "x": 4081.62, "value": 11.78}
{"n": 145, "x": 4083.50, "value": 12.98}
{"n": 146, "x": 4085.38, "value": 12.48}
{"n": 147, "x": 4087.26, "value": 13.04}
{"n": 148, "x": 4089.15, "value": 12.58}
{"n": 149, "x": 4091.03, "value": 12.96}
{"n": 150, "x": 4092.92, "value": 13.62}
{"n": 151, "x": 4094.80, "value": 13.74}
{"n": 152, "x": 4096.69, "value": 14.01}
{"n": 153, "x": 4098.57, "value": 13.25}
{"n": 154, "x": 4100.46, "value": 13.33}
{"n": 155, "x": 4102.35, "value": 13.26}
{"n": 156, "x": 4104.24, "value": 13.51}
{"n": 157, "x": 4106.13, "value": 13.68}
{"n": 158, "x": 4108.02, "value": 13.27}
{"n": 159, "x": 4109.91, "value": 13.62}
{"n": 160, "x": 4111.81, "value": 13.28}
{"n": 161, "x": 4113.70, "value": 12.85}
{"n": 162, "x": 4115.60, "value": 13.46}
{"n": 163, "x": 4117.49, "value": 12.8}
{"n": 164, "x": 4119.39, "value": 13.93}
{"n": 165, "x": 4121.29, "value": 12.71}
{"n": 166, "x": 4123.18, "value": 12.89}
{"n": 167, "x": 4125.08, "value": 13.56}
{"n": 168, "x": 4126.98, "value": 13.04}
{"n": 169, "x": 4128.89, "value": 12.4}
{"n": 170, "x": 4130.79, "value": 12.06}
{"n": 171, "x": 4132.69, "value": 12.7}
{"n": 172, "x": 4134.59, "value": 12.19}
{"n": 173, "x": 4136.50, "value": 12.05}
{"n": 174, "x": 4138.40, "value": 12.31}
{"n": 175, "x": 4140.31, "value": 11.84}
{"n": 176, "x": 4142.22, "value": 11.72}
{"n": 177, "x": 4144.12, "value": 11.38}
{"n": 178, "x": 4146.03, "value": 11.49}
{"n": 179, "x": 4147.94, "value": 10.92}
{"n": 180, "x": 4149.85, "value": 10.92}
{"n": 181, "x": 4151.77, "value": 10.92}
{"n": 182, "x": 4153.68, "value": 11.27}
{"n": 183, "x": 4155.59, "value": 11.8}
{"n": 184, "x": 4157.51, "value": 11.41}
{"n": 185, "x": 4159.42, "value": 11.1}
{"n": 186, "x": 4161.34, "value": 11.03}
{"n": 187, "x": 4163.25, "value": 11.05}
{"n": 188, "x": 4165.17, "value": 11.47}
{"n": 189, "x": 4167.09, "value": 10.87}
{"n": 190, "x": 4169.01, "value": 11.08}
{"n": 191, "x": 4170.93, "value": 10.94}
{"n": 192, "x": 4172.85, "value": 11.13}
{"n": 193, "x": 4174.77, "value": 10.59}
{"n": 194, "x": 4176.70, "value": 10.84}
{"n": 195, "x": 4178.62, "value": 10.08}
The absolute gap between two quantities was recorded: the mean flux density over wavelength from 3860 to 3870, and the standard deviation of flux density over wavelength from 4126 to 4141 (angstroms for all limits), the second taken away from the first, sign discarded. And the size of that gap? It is 15.2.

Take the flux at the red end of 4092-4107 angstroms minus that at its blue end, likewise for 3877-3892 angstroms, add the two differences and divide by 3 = 0.34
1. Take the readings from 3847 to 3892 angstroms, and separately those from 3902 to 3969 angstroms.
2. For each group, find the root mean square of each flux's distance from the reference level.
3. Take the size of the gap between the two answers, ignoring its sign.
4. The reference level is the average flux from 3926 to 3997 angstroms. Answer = 1.3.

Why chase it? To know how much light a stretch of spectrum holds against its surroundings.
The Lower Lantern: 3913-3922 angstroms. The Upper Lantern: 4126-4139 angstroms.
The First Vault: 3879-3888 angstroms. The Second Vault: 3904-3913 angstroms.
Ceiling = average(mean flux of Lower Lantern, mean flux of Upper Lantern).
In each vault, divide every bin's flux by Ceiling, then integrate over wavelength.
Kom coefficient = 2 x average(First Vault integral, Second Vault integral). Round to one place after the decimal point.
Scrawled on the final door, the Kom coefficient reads 19.5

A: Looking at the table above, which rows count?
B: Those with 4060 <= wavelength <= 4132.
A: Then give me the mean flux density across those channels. 12.8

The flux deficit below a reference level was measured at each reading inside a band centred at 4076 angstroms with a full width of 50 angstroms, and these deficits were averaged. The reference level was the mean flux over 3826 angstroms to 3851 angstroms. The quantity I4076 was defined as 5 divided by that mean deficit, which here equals 3.0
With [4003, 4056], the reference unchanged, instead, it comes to 2.0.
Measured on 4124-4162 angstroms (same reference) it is 2.3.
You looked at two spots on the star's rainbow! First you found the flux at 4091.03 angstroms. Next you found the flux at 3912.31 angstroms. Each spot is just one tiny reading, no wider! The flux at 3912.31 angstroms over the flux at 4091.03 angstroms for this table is 1.011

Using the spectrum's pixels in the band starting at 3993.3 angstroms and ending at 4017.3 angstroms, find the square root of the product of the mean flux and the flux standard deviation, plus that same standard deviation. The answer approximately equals 2.5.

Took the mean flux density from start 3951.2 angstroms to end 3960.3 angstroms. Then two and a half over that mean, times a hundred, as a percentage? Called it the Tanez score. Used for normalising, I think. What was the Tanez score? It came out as 18.8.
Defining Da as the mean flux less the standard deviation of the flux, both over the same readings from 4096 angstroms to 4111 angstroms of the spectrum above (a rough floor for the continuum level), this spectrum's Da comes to 13.2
